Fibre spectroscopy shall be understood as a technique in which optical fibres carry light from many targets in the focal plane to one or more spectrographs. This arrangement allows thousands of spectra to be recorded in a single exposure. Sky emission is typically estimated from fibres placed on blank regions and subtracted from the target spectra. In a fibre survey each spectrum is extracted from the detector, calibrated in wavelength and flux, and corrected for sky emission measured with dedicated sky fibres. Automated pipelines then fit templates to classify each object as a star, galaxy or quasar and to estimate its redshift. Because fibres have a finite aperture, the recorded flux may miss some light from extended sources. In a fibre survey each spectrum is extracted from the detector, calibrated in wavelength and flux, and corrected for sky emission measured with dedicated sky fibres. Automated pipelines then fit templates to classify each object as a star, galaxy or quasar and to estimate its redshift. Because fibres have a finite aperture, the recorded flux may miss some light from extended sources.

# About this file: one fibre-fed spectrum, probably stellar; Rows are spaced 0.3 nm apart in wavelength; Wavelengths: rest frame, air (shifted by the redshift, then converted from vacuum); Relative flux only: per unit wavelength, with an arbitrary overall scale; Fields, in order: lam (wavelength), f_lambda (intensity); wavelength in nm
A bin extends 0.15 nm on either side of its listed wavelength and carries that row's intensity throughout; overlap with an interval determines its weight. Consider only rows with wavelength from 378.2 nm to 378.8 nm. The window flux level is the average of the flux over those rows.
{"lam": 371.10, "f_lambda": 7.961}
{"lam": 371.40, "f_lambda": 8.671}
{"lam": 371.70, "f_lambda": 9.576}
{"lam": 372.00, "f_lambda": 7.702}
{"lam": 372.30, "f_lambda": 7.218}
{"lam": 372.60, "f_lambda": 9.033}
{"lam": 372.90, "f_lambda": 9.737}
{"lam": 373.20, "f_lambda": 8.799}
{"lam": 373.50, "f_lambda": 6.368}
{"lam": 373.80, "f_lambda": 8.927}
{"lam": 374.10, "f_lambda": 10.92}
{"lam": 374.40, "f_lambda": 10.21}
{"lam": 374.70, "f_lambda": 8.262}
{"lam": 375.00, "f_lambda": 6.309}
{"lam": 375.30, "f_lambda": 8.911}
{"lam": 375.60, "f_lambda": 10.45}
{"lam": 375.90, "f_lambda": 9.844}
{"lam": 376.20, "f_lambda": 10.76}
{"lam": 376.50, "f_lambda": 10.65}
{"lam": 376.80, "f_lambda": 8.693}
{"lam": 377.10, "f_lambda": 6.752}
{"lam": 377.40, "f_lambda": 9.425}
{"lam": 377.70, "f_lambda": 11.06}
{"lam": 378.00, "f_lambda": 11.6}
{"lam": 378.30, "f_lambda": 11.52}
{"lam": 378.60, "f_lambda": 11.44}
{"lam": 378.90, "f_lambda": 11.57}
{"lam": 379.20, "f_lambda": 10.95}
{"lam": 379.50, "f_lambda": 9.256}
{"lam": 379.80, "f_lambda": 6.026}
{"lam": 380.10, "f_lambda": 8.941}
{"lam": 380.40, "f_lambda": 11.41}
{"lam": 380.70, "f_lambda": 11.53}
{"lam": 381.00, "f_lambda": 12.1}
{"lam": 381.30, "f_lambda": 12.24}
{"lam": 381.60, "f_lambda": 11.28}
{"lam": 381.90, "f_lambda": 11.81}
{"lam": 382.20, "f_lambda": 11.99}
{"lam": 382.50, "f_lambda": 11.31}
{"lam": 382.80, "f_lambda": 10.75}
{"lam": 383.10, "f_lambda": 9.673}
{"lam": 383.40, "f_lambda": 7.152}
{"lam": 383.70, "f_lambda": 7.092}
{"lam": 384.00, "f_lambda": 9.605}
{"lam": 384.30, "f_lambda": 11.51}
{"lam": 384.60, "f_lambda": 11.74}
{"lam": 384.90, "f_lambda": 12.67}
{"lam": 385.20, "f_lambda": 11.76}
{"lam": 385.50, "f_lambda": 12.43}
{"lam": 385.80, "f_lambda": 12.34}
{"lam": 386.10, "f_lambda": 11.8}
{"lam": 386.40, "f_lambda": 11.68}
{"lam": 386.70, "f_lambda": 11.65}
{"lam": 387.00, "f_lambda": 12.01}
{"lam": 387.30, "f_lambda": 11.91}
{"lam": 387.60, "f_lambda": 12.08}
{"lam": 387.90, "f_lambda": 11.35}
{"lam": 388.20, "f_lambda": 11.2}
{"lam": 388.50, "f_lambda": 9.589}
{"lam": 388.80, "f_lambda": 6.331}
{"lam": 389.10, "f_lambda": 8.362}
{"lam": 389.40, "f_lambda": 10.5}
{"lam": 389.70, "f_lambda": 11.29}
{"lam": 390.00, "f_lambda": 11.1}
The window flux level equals 11.5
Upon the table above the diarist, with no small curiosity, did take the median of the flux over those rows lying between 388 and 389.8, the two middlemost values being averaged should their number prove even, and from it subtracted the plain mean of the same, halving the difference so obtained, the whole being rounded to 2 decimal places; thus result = 0.25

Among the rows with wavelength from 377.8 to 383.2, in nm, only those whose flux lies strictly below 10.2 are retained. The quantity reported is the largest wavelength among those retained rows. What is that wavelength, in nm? 383.10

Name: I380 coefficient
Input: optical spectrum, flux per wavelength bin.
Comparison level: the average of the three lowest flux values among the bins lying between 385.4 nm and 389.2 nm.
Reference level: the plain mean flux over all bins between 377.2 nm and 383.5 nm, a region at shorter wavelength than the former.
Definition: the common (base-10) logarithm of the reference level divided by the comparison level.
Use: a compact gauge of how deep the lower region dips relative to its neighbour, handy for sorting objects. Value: 0.118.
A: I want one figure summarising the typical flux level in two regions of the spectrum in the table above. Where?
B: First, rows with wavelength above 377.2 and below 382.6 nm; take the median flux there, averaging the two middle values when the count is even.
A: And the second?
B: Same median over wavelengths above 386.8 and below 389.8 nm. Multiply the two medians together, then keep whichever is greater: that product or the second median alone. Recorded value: 128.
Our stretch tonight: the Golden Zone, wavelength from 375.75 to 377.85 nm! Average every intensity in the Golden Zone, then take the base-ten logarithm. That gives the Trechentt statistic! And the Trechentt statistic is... 0.98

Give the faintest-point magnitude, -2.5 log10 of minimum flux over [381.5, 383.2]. -2.46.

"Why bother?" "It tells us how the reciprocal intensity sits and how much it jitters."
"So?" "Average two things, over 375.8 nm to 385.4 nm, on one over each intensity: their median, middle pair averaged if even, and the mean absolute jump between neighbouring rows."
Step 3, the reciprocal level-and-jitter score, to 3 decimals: 0.052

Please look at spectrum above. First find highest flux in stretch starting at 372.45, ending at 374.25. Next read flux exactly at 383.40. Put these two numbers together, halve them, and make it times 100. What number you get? 904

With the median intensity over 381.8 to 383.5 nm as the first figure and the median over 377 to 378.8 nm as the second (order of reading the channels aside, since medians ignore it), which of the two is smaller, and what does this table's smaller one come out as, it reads 11.0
